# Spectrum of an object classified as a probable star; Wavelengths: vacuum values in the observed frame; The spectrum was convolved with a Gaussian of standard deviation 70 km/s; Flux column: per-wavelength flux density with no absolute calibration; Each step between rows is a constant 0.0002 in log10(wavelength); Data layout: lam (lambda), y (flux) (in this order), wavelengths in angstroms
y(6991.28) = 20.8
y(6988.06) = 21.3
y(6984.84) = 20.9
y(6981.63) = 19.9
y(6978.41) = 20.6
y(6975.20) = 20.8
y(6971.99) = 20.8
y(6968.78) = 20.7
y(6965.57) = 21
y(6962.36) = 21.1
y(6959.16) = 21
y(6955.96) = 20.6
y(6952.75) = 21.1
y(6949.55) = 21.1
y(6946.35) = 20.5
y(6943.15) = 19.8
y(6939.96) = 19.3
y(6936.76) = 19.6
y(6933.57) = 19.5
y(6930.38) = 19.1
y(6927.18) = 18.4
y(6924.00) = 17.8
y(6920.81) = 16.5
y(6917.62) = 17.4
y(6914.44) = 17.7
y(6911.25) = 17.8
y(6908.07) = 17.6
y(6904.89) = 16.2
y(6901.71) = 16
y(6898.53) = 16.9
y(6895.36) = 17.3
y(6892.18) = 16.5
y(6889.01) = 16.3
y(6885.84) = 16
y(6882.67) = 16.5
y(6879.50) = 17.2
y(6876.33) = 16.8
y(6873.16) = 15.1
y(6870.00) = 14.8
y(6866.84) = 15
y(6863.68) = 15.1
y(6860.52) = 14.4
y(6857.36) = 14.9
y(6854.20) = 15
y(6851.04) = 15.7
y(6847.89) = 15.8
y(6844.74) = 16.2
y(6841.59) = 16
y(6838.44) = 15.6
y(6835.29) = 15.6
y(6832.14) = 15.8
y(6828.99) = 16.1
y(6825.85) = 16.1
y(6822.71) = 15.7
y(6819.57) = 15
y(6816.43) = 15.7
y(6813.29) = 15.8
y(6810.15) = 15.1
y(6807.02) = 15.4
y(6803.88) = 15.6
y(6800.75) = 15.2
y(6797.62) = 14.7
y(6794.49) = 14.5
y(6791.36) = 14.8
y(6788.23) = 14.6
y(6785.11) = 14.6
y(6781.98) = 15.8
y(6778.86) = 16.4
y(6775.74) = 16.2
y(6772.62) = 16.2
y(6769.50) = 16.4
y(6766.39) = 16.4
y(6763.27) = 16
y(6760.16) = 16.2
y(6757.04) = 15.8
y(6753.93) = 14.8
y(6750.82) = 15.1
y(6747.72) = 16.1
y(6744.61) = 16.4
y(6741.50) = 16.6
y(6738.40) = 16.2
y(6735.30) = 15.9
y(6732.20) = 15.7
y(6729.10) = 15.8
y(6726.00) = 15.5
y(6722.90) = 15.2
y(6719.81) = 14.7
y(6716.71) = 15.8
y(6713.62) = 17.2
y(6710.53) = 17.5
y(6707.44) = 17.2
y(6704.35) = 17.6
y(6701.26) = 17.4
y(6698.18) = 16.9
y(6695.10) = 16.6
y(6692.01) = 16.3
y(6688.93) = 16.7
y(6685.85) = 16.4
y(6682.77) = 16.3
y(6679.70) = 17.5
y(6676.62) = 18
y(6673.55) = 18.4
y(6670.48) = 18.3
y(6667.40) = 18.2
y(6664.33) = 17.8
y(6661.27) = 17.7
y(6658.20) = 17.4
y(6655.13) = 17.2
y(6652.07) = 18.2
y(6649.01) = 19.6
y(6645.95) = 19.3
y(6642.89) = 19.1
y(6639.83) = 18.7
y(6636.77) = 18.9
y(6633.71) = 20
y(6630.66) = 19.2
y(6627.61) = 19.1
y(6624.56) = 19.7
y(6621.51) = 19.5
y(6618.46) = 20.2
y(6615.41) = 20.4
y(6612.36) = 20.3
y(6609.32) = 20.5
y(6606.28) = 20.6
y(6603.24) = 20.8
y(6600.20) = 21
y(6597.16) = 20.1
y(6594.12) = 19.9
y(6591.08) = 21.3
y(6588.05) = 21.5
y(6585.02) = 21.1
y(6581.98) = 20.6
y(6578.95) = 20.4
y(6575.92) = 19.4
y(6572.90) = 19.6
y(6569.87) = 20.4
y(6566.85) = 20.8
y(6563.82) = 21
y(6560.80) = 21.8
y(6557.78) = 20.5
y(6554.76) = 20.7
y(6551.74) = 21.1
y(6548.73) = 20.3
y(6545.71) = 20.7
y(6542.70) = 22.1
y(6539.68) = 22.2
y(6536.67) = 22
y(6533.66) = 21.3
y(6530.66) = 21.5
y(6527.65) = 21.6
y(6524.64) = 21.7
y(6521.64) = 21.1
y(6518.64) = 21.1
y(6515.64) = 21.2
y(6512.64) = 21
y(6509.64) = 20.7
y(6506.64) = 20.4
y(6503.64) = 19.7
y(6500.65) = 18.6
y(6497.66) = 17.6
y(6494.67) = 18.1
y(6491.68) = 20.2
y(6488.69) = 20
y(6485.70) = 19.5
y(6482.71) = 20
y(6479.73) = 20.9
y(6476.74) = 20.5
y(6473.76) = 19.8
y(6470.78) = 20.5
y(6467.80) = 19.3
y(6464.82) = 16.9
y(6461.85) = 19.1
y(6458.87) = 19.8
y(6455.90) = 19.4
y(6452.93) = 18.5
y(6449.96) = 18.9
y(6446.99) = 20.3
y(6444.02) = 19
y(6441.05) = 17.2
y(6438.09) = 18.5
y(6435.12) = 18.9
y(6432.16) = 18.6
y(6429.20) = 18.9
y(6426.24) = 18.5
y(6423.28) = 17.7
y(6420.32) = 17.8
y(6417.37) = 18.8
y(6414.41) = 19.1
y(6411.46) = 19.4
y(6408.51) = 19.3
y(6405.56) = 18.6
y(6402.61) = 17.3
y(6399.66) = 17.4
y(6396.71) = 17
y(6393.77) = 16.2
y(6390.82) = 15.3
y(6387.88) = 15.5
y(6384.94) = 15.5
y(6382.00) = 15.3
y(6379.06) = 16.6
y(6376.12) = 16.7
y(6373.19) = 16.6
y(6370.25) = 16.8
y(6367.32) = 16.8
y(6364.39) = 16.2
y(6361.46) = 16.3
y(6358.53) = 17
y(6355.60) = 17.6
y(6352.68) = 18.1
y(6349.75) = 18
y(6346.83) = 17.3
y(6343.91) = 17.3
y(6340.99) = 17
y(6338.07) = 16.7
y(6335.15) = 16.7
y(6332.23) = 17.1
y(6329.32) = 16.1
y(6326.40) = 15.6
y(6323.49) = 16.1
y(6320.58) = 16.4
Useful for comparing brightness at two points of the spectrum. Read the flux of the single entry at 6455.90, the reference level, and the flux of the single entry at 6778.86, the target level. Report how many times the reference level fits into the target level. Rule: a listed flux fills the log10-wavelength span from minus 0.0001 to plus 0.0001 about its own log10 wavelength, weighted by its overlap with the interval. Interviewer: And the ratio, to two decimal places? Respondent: 0.85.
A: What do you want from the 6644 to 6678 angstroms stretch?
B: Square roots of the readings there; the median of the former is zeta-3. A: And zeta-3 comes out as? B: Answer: 4.27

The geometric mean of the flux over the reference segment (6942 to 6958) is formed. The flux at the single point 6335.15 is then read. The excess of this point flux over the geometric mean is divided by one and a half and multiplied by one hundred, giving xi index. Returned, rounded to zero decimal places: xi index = -261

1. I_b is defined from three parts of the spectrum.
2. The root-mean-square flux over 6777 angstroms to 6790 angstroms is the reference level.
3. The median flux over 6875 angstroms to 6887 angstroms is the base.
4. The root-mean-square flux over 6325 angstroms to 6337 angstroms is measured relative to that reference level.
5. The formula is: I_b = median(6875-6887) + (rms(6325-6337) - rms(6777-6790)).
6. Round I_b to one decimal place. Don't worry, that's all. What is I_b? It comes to 17.7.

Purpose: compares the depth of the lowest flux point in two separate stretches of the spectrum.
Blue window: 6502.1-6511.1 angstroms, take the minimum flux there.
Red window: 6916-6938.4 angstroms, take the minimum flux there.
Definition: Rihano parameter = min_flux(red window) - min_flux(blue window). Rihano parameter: -3.2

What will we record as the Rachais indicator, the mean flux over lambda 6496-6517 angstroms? 19.9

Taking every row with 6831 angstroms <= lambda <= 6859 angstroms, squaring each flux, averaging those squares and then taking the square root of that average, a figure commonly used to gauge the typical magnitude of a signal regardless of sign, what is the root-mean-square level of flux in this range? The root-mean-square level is 16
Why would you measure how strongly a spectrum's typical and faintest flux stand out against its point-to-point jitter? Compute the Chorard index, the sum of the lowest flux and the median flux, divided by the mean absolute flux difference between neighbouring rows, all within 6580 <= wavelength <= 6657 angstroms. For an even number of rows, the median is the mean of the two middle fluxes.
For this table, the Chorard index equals 77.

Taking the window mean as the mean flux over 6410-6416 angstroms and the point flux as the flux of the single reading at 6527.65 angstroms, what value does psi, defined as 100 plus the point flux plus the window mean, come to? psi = 141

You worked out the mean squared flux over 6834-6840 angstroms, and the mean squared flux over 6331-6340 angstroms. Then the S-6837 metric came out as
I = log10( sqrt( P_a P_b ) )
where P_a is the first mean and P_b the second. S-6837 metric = 2.42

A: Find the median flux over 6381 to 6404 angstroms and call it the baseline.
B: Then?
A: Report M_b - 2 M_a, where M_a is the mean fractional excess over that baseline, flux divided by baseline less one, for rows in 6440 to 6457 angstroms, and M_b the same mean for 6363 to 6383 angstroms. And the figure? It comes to -0.35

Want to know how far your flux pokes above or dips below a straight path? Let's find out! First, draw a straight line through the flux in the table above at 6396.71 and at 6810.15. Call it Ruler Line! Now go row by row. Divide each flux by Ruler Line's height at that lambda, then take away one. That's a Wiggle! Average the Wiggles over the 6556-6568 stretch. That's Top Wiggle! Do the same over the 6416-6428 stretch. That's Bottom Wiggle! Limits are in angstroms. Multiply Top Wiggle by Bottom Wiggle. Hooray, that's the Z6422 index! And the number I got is 0.023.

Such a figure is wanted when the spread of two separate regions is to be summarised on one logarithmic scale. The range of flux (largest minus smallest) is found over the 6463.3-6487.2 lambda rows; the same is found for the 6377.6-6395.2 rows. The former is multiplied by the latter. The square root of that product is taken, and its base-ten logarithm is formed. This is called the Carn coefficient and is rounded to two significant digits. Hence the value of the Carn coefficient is 0.36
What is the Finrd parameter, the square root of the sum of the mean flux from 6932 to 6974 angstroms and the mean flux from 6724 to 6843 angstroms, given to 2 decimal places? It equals 6.01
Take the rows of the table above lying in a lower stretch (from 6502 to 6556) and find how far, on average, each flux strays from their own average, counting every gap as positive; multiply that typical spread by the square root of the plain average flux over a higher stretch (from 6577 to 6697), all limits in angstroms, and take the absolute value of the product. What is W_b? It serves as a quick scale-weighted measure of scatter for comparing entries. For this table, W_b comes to 2.2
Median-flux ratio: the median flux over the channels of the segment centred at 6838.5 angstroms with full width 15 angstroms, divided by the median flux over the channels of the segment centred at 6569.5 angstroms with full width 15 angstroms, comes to 0.77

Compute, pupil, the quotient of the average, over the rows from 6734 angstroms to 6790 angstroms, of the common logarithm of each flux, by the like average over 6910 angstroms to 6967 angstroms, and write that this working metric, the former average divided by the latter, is 0.93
